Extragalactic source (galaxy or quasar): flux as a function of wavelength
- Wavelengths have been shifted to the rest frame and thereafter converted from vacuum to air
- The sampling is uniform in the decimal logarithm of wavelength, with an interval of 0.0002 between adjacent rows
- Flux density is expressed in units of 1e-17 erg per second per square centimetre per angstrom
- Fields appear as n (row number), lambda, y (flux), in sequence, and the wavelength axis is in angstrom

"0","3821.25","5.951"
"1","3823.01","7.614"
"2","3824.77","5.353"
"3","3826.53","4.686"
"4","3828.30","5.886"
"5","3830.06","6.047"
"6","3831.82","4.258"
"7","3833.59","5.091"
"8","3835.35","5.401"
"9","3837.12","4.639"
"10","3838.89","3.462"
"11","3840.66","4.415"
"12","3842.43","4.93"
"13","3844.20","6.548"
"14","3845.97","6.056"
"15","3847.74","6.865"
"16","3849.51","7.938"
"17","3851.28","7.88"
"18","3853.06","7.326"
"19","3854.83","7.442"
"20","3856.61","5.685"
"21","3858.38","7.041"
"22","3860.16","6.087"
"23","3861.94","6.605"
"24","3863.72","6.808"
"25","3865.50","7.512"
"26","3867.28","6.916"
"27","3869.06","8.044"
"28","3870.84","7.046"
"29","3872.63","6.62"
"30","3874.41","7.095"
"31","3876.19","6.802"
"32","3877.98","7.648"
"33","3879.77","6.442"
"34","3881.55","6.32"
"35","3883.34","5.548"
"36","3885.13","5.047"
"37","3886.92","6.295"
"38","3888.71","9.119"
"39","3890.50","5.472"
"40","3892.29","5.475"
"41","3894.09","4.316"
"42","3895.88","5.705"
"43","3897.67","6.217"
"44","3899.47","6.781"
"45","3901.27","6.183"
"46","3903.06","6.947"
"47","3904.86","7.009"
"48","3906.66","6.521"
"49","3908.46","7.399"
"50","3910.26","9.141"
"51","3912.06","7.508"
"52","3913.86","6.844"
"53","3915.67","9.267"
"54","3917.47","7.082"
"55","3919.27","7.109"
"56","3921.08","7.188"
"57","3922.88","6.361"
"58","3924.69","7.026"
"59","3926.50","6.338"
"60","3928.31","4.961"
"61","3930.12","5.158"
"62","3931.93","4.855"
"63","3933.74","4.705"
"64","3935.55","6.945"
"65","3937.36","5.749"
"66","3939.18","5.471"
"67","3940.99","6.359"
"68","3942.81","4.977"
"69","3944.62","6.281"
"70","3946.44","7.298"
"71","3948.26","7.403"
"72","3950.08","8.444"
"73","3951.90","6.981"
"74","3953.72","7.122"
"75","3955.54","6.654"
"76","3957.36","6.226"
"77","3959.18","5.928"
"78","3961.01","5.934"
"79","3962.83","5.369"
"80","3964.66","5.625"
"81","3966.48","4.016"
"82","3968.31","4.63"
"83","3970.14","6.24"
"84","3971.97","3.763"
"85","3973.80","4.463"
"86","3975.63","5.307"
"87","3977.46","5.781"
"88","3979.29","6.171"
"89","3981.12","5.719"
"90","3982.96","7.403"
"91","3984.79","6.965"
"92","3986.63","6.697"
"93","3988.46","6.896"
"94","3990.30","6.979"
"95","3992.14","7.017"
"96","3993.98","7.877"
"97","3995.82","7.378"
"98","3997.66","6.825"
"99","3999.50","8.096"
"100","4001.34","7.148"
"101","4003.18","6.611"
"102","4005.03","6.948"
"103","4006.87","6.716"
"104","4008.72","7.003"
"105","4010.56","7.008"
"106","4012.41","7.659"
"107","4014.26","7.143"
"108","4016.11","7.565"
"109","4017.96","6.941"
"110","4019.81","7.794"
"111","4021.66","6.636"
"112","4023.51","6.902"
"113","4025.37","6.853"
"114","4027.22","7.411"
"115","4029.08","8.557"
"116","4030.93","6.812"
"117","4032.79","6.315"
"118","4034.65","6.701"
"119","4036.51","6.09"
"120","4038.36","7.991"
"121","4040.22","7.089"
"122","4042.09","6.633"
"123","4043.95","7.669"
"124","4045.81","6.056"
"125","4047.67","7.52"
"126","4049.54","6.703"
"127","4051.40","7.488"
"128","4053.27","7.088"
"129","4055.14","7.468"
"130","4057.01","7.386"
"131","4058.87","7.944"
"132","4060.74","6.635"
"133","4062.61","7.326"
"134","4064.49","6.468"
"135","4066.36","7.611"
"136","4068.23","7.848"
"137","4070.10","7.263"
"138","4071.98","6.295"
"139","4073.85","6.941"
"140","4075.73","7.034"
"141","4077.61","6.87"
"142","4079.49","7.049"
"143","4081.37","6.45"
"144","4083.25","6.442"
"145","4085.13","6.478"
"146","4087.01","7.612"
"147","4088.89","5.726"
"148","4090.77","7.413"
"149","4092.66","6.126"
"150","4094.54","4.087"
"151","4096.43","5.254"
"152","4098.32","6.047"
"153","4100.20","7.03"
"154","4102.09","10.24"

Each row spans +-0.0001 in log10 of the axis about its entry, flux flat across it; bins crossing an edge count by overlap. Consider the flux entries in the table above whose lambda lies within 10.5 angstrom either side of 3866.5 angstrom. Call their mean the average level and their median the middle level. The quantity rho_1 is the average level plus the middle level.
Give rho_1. 13.7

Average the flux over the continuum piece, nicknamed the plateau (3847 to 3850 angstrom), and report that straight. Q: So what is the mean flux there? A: 7.4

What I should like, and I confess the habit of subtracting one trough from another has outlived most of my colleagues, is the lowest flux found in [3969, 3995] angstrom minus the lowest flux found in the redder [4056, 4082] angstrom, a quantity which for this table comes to -2.5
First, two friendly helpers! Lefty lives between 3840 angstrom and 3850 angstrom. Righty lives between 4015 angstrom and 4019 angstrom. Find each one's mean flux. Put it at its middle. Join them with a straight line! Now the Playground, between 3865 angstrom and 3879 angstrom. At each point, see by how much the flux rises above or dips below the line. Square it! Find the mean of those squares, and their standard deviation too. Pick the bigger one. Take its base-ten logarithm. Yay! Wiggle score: 0.02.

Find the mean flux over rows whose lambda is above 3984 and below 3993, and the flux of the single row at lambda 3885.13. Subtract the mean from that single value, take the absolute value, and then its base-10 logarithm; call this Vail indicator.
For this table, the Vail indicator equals 0.27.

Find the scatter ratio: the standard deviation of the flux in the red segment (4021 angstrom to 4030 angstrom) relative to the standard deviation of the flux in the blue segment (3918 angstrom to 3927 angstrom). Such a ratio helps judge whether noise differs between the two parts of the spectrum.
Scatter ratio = 1.84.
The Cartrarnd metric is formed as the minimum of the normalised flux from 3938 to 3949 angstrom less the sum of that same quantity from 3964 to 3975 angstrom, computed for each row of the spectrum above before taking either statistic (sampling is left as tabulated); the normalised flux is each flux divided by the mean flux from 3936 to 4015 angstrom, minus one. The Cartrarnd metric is 1.3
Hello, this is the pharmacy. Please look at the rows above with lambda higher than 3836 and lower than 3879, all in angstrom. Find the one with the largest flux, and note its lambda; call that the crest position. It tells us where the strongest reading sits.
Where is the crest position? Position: 3869.06 angstrom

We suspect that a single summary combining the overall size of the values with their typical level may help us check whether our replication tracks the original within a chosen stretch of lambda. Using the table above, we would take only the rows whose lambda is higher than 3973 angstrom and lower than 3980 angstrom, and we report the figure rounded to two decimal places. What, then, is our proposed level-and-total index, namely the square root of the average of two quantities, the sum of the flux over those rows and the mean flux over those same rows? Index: 3.68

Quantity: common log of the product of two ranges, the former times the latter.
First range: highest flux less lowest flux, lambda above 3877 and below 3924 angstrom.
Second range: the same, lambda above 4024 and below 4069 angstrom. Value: 1.1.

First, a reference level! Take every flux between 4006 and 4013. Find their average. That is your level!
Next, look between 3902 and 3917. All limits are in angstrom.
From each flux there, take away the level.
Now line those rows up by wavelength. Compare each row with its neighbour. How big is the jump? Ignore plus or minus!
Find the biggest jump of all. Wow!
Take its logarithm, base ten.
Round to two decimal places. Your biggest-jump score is 0.38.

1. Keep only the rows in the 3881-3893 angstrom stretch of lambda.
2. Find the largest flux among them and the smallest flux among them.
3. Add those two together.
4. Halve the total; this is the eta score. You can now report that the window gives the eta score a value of 7.1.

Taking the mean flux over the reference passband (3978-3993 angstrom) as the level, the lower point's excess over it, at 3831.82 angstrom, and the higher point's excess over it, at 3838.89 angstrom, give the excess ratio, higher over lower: 1.3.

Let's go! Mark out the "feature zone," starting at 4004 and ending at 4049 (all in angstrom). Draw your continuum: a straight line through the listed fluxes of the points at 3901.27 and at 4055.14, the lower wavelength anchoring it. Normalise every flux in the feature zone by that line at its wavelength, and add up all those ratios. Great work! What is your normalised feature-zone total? 23.5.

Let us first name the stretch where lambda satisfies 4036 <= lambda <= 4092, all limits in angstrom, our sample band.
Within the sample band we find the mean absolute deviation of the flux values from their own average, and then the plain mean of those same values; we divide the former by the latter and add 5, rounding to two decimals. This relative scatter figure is 5.07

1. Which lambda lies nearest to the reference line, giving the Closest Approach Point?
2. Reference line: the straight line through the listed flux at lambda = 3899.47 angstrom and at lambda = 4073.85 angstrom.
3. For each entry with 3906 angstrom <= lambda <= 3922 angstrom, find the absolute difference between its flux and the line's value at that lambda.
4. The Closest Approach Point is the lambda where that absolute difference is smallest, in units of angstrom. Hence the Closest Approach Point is 3913.86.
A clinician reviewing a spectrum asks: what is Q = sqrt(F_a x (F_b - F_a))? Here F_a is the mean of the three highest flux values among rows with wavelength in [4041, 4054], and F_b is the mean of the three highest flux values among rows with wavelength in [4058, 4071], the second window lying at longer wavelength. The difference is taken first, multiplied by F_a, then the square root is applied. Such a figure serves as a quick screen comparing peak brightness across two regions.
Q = 1.4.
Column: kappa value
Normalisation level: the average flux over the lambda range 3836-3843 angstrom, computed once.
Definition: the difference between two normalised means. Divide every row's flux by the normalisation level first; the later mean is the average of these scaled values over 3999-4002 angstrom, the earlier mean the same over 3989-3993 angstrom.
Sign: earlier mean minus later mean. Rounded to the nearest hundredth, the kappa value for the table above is -0.14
